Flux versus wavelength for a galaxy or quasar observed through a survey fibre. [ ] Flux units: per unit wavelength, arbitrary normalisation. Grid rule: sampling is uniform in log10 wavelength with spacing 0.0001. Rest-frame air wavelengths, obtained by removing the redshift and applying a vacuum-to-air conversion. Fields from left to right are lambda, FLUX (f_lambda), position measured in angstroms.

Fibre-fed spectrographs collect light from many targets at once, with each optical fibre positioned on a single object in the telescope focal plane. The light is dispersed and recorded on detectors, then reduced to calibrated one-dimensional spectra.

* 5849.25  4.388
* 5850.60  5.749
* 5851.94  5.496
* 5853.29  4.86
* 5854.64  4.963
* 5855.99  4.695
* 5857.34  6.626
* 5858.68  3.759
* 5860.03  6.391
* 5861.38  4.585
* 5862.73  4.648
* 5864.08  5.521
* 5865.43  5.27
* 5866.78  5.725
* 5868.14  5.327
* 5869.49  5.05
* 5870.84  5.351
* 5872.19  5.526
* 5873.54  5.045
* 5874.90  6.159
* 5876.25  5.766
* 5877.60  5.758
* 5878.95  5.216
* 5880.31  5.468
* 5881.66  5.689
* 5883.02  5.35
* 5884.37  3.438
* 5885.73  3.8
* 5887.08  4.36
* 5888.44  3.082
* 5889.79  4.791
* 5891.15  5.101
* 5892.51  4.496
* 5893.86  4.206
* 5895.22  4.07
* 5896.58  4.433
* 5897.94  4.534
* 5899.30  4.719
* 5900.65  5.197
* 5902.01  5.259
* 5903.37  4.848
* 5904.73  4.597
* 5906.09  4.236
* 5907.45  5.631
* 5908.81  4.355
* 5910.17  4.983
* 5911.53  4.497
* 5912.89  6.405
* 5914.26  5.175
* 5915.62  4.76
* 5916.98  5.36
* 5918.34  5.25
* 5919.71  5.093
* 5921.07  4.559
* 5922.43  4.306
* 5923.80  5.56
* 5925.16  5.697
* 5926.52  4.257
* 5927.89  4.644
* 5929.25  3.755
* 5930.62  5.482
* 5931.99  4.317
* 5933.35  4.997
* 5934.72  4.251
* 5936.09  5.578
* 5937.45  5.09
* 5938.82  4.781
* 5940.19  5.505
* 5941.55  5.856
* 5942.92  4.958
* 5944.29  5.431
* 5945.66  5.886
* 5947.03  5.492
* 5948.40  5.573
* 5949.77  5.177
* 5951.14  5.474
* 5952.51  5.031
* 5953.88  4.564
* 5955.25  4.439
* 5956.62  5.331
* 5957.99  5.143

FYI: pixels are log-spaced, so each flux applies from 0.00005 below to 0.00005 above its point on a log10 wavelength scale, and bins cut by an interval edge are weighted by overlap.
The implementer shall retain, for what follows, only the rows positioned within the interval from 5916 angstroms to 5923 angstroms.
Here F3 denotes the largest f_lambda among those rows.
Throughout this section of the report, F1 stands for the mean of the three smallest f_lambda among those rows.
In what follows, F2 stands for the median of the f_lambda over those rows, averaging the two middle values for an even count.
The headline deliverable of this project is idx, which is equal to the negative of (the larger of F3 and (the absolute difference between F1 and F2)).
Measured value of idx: -5.36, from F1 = 4.65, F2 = 5.1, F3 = 5.36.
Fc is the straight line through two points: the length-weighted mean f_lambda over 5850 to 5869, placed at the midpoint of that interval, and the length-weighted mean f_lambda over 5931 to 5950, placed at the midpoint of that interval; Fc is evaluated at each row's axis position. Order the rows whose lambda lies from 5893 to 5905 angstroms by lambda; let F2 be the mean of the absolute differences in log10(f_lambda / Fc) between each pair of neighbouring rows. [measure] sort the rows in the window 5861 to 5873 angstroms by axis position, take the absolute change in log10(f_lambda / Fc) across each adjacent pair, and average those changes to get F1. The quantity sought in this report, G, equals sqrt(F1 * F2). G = 0.026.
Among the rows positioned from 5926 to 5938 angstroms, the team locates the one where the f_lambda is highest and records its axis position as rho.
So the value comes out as 5936.09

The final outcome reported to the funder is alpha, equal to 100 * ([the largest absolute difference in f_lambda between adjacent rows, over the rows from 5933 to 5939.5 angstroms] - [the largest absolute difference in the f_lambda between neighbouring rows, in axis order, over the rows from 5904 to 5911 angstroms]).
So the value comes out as -7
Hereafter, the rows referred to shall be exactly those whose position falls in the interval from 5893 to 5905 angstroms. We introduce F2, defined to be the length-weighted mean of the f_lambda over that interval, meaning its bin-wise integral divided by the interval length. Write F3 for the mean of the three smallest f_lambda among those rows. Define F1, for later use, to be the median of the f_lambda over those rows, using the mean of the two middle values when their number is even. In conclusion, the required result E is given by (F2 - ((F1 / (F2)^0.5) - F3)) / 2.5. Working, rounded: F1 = 4.60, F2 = 4.7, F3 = 4.24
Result 2.7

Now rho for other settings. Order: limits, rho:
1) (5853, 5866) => 5857.34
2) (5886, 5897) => 5891.15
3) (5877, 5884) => 5877.60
